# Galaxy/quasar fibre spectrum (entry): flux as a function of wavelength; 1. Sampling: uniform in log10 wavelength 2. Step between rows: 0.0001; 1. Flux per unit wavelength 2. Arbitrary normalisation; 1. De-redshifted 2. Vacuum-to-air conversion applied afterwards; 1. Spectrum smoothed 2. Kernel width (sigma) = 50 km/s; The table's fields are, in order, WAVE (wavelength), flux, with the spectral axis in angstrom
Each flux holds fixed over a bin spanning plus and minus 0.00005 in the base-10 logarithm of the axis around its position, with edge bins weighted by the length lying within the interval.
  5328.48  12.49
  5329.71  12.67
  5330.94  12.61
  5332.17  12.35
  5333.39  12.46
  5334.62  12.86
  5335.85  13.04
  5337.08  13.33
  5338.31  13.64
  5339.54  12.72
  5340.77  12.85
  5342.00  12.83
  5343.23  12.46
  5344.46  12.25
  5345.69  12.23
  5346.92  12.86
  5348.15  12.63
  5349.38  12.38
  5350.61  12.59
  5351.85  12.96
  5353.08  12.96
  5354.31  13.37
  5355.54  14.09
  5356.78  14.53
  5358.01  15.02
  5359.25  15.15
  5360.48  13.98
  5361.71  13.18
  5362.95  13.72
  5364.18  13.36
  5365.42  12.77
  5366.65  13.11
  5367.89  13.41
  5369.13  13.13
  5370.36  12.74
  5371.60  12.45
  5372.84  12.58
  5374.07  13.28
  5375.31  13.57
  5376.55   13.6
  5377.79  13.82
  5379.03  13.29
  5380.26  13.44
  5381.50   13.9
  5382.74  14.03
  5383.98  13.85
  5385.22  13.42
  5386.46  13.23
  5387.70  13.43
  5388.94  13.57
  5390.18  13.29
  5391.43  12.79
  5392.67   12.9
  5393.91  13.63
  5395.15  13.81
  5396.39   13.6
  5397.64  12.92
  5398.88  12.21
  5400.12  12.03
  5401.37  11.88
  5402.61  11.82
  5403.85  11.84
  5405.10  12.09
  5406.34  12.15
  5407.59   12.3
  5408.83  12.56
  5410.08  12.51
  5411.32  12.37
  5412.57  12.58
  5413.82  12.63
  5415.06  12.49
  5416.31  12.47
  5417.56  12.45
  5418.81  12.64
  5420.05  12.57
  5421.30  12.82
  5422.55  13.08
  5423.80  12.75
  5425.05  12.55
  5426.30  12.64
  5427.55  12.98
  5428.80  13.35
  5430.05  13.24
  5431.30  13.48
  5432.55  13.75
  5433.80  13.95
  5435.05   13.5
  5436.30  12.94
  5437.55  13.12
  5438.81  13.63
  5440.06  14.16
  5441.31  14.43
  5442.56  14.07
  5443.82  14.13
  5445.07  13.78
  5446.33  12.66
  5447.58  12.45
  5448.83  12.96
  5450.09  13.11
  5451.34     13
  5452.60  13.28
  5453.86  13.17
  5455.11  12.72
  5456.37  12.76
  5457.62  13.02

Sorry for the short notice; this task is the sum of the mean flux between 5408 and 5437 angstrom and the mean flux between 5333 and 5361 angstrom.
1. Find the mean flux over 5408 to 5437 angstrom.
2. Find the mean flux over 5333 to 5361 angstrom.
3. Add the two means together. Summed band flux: 26.1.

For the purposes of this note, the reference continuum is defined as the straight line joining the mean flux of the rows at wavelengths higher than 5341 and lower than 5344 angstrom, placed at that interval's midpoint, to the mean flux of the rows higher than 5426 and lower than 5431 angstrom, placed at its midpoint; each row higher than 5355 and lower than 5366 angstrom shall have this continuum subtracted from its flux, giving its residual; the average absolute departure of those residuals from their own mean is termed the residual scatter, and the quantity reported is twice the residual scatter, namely 1.3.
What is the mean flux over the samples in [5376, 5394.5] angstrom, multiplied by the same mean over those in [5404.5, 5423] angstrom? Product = 169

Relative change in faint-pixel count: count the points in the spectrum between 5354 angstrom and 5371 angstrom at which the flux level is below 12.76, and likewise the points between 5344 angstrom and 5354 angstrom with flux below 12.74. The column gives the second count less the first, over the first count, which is 4.0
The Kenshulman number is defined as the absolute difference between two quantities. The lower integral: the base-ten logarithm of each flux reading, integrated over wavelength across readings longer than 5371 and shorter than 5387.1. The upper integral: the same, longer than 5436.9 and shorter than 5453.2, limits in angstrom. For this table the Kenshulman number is 0.23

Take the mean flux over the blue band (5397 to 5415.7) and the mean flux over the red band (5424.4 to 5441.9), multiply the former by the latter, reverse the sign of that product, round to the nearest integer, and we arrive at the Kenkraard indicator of -165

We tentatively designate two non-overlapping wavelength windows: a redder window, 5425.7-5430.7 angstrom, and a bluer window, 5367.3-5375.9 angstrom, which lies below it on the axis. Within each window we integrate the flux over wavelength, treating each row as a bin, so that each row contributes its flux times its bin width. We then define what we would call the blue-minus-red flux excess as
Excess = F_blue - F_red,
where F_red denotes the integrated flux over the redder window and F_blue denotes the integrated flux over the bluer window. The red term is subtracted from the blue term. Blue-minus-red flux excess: 47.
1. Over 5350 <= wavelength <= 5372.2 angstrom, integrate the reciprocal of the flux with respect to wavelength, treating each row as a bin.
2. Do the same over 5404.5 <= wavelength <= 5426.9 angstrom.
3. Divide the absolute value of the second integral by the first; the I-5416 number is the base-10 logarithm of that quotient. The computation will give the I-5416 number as 0.034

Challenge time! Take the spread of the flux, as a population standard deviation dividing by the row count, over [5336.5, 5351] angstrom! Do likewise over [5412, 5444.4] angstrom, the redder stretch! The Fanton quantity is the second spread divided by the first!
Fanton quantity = 1.5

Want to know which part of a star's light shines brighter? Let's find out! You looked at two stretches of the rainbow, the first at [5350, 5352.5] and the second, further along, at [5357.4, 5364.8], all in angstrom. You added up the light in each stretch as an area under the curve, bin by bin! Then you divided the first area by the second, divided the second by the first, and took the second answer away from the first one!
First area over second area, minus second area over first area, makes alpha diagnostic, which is -3.0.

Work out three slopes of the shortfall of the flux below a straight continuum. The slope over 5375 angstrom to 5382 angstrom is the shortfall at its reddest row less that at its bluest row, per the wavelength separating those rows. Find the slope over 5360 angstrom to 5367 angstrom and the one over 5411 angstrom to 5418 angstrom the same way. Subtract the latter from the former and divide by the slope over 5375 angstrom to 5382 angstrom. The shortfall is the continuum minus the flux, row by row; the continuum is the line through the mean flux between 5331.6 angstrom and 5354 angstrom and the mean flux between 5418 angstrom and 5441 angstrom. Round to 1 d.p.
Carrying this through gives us -3.2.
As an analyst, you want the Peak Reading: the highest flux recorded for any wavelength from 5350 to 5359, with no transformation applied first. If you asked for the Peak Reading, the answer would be 15.02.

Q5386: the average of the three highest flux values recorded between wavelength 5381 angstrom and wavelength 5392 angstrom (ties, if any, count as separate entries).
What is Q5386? 13.9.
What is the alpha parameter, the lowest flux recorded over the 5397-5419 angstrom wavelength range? 11.82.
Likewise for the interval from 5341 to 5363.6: 12.23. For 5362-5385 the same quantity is 12.45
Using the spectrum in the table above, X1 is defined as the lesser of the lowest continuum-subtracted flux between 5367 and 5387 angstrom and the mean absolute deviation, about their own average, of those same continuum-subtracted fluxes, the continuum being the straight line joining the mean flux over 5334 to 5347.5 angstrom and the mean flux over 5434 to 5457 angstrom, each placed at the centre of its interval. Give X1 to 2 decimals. -0.52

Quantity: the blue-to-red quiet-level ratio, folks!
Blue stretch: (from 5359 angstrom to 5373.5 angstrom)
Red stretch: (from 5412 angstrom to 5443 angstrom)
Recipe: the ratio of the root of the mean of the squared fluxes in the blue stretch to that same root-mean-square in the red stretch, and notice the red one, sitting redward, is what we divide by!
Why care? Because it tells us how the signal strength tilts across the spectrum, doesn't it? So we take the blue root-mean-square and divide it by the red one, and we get 1.01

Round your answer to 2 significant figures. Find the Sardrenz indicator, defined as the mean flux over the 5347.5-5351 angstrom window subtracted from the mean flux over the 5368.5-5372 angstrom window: 0.24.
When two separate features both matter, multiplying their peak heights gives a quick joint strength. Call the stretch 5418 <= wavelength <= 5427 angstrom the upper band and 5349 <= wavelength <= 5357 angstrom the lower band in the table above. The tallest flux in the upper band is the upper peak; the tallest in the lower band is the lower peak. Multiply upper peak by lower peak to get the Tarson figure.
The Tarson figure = 190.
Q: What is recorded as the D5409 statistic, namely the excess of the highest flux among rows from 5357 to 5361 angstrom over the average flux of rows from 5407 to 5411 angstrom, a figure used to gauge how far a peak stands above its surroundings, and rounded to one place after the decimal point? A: 2.7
